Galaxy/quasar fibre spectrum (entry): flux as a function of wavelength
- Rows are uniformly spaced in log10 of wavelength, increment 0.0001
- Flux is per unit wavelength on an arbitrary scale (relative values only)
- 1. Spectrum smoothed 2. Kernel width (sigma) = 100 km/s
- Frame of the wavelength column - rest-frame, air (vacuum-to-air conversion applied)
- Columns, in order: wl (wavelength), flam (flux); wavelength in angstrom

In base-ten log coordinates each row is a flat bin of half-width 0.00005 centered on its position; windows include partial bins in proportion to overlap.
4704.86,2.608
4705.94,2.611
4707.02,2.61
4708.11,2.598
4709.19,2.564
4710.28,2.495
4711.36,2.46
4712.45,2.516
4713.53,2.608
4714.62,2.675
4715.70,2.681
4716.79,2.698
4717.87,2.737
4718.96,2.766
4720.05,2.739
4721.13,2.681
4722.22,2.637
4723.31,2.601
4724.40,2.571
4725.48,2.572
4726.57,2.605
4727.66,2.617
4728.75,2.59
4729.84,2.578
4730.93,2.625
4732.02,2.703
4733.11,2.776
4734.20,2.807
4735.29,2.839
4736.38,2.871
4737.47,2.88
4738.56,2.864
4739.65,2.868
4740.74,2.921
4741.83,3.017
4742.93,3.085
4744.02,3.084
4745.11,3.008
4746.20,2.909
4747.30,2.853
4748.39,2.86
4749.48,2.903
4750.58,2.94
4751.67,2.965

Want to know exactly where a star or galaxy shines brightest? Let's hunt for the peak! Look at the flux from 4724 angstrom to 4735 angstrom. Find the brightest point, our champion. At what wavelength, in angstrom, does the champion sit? 4734.20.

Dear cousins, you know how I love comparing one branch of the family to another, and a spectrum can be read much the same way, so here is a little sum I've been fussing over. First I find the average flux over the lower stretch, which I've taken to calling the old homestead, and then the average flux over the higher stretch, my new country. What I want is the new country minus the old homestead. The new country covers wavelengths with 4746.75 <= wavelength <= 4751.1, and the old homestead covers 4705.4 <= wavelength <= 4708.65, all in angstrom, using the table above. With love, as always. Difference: 0.28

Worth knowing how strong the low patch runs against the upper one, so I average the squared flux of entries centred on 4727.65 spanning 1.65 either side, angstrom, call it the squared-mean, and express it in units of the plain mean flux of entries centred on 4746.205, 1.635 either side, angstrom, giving 2.32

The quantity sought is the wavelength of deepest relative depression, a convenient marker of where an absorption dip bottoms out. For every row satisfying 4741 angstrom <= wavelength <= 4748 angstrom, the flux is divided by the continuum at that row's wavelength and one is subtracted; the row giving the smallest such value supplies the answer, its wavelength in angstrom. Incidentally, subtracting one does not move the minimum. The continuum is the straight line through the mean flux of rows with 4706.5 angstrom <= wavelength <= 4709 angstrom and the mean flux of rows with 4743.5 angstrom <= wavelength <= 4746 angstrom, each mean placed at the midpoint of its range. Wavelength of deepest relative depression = 4747.30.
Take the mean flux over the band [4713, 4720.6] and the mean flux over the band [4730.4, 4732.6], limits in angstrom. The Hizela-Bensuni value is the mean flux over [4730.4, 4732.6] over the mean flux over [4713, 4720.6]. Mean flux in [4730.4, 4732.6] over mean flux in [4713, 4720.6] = 0.99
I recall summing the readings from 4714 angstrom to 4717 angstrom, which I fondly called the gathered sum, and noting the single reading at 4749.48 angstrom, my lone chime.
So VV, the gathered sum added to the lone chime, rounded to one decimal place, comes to 11.0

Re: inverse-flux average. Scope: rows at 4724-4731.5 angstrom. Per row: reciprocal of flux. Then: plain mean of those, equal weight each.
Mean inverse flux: 0.39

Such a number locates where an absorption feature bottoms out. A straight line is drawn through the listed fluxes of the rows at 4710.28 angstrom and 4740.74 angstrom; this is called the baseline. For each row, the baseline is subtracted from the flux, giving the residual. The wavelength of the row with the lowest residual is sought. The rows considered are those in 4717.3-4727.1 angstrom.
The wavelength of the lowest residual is 4725.48 angstrom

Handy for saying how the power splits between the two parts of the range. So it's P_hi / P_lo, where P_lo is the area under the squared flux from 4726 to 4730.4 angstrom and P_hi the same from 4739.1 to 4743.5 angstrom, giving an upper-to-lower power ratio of 1.31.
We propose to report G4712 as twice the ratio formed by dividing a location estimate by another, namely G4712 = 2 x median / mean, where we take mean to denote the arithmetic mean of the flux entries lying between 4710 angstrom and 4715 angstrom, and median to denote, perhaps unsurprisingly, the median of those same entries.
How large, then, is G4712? 1.97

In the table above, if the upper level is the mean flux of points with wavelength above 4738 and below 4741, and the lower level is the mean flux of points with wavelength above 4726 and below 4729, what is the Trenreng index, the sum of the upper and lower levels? 5.49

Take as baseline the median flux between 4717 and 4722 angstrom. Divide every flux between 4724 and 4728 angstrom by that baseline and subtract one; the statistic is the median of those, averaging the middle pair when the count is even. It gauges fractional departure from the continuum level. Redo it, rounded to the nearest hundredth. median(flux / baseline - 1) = -0.05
